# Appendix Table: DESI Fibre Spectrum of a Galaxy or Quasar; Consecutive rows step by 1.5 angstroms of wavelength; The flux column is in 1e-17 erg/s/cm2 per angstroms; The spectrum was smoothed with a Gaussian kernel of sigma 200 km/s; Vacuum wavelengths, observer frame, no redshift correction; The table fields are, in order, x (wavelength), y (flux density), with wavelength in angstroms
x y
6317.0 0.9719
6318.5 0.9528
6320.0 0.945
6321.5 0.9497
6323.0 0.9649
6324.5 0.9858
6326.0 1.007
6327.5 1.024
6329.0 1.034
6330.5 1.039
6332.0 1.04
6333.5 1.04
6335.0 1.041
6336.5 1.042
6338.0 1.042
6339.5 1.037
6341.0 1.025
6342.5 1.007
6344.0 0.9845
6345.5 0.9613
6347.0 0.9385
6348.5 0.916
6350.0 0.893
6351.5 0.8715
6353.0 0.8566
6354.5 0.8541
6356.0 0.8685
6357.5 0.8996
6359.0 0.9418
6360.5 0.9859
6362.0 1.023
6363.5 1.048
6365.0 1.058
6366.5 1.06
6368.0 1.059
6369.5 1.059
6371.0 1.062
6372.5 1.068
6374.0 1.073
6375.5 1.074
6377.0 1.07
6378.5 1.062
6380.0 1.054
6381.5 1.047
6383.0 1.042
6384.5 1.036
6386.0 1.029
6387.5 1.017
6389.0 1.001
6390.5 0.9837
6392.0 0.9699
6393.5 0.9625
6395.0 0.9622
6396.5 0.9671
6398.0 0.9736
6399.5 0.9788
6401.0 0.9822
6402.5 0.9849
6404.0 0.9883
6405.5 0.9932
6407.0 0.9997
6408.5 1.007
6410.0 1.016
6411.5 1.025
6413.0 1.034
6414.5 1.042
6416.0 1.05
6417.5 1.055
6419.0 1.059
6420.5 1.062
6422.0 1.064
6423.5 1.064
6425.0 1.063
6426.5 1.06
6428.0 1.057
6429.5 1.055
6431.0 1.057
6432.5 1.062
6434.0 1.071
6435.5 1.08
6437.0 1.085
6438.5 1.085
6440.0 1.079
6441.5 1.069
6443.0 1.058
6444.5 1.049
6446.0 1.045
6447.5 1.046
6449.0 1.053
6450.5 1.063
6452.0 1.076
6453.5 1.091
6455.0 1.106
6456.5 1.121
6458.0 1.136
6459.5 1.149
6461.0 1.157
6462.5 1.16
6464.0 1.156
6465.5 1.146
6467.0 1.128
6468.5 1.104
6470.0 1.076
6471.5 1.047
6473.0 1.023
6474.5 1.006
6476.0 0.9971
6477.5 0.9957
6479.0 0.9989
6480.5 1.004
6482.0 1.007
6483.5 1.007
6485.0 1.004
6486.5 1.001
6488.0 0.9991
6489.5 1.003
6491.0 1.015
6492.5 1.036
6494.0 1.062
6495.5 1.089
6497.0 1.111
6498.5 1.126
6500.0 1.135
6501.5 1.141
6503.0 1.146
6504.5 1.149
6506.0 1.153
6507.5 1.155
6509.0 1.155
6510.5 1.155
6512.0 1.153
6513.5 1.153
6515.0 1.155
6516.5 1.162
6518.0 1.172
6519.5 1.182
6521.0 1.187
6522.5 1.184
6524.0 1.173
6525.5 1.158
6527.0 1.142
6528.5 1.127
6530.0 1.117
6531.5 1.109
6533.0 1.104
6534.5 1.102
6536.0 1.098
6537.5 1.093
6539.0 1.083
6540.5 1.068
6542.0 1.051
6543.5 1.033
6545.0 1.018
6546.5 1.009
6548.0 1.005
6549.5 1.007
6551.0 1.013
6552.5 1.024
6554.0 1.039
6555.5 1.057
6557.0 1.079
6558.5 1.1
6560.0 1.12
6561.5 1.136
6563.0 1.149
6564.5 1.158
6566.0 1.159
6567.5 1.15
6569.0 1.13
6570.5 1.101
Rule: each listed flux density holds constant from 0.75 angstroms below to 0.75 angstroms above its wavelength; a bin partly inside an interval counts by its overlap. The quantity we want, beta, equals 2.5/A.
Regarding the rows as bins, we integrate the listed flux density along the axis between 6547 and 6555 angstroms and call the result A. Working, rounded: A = 8.15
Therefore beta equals 0.3068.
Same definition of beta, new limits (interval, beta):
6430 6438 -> 0.2918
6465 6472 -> 0.3245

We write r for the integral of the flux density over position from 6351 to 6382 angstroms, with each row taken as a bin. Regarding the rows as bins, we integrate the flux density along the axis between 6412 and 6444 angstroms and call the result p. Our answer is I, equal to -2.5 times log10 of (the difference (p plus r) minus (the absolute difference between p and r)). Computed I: -4.49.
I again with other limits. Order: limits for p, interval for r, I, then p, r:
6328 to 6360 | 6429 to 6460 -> -4.48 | 31.0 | 33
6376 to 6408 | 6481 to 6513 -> -4.52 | 32.2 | 35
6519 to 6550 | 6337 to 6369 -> -4.48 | 34.0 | 31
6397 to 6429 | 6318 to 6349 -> -4.48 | 32.8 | 31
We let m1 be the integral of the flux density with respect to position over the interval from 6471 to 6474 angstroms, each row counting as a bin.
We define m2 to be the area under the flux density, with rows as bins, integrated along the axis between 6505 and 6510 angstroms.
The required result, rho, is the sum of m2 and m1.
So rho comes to 8.9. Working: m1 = 3.1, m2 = 5.8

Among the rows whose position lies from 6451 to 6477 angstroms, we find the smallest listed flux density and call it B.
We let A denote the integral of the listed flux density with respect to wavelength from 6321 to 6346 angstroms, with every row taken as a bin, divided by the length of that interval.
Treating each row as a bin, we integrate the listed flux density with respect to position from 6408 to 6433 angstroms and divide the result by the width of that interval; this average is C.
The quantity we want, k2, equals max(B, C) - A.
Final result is 0.03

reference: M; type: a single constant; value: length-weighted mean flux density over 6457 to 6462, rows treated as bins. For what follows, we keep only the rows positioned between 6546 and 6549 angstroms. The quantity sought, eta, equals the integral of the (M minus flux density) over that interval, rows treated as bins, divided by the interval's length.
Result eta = 0.140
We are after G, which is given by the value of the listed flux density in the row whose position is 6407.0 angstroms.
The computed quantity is 0.9997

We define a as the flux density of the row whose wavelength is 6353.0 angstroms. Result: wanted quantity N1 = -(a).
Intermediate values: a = 0.8566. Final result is -0.86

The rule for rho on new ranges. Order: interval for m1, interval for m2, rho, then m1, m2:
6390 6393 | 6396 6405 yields 11.7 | 2.9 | 8.8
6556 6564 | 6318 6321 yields 11.8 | 8.9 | 2.8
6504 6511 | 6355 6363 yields 15.6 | 8.1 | 7.6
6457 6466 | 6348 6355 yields 16.5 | 10.3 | 6.1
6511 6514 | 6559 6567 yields 12.6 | 3.5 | 9.1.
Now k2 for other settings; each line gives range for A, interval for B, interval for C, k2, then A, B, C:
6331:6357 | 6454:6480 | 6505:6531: 0.19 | 0.97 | 0.9957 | 1.16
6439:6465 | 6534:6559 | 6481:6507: -0.03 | 1.10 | 1.005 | 1.07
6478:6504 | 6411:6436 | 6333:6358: -0.03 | 1.05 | 1.025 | 0.96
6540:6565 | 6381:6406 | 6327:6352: -0.06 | 1.06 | 0.9622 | 1.00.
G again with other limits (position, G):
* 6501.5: 1.141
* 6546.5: 1.009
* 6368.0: 1.059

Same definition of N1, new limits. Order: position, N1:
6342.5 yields -1.01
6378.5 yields -1.06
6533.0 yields -1.10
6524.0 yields -1.17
